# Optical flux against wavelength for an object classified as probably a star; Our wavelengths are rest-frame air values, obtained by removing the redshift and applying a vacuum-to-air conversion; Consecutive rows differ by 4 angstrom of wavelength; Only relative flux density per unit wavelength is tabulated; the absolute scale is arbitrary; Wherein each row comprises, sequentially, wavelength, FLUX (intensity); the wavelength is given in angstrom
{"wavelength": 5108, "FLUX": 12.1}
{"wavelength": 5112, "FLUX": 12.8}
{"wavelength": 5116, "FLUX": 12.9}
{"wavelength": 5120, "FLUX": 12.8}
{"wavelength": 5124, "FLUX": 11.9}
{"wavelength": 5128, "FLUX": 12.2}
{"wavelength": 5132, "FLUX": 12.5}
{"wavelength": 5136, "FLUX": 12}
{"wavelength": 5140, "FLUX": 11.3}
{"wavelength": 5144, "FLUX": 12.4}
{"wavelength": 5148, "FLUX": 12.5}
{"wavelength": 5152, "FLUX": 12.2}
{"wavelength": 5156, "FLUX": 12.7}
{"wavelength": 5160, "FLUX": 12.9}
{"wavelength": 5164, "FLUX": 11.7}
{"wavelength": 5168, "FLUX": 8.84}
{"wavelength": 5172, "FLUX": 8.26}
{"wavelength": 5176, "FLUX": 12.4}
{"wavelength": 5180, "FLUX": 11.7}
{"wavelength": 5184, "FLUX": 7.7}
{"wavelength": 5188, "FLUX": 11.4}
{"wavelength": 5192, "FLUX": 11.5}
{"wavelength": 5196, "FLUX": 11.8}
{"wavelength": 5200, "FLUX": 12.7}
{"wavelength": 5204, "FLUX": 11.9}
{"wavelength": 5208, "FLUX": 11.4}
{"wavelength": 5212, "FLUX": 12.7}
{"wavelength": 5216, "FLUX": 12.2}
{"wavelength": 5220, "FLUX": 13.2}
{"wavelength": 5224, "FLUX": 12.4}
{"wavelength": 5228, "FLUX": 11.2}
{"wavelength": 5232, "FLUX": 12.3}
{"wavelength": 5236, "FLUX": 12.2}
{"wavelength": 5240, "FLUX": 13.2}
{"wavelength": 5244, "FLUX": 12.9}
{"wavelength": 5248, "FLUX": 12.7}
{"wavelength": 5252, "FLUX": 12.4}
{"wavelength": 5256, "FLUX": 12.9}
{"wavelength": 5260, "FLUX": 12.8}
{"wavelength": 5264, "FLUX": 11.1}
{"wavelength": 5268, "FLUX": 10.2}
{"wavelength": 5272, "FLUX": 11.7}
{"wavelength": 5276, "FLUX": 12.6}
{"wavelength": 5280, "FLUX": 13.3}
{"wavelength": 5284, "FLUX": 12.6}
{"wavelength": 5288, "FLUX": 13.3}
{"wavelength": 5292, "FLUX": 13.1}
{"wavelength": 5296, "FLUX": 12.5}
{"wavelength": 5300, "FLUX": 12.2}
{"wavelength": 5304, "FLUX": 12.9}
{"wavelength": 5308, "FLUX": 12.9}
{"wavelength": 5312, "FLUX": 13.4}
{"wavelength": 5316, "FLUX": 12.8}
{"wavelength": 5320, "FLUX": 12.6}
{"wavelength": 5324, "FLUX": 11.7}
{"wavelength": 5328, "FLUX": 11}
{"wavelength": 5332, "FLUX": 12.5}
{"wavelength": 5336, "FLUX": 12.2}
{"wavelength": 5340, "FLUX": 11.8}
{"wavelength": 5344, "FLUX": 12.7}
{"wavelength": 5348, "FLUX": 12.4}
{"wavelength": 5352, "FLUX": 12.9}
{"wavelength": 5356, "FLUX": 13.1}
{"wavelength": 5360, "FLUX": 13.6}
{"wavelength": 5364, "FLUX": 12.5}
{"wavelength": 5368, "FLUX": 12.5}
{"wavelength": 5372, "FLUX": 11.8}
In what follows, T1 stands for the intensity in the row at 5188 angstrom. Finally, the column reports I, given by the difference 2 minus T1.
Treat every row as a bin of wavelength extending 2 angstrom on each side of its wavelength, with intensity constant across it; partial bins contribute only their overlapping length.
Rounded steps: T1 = 11.4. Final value -9.4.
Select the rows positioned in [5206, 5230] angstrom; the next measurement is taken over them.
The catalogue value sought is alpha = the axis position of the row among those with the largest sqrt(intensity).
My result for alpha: 5220 angstrom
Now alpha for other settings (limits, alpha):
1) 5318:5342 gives 5320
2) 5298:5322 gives 5312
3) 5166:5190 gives 5176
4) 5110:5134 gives 5116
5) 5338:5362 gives 5360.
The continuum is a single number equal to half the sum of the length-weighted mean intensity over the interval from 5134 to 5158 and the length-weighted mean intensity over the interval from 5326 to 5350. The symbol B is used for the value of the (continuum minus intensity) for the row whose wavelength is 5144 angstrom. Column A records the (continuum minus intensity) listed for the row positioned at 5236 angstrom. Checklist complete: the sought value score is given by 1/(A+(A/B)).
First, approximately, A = -0.1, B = -0.26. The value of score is 6.0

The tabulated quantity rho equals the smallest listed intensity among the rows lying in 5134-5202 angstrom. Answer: 7.7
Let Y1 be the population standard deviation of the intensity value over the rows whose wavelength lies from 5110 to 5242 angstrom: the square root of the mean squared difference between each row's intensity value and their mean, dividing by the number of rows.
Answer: 1.26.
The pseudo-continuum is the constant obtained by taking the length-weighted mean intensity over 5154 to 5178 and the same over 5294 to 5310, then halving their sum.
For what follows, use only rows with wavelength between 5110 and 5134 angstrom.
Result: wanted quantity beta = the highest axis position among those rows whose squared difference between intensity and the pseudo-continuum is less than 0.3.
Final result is 5128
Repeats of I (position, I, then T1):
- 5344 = -10.7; 12.7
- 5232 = -10.3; 12.3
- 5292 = -11.1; 13.1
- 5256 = -10.9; 12.9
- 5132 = -10.5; 12.5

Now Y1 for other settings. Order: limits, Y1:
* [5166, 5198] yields 1.74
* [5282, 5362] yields 0.61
